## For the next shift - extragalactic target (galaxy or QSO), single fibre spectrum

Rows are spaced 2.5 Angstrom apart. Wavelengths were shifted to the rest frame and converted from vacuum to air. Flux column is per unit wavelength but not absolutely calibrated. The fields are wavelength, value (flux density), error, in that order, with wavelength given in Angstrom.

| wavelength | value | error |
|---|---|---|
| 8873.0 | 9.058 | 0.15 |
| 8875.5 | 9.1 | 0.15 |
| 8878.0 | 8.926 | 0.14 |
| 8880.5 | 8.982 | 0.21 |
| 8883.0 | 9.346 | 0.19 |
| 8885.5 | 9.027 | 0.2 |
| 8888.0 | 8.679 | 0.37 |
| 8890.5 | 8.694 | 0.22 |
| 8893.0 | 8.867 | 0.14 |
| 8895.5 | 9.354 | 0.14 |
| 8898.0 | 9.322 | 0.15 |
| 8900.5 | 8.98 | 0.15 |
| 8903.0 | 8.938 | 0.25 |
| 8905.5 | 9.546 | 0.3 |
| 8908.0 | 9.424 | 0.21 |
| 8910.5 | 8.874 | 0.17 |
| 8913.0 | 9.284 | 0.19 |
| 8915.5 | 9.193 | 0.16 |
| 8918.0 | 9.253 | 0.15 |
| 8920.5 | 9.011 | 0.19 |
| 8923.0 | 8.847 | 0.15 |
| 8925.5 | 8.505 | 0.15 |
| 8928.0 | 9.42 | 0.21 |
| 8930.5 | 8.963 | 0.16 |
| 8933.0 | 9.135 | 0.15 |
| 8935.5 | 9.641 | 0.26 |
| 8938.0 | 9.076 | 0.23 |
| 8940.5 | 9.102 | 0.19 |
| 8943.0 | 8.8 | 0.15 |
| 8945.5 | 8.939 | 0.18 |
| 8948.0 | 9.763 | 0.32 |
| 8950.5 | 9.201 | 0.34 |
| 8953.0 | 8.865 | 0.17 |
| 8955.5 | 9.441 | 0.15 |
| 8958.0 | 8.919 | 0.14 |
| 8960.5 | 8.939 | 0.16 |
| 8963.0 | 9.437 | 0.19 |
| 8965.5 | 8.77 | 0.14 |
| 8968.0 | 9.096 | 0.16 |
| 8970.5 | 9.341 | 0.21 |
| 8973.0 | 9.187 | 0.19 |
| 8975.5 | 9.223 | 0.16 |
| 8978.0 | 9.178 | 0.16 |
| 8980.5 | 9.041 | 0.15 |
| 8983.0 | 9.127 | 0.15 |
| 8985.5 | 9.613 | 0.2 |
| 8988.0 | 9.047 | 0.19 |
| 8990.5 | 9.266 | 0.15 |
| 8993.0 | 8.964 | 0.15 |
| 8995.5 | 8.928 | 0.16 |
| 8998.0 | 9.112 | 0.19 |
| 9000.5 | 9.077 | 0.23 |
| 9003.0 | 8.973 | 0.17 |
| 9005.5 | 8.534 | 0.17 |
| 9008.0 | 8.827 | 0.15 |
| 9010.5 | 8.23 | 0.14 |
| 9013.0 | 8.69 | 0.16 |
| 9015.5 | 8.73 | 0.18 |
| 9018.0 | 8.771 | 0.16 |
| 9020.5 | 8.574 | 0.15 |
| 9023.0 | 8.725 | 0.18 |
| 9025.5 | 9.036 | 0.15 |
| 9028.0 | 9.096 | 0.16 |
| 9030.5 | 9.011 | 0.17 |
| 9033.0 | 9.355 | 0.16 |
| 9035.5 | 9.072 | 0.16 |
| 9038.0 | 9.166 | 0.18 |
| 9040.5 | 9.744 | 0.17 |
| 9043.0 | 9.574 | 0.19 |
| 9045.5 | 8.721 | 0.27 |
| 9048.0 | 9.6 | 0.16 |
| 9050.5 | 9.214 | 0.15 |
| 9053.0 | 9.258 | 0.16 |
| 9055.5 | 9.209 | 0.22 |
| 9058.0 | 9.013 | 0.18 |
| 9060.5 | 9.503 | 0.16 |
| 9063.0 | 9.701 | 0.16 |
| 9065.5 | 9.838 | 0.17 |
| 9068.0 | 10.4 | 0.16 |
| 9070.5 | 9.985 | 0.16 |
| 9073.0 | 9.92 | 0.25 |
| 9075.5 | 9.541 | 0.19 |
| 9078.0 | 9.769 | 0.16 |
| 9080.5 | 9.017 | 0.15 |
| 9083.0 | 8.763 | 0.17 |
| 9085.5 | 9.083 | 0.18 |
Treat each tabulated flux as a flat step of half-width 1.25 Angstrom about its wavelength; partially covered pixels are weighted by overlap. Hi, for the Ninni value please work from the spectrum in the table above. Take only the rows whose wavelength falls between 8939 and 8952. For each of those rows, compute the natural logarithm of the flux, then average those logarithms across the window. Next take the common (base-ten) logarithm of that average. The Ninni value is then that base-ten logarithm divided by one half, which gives 0.690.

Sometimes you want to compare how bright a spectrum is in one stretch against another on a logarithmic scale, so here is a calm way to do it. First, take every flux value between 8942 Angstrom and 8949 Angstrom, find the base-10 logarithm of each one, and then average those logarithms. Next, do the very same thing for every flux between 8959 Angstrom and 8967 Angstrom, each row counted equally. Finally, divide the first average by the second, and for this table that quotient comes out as 1.01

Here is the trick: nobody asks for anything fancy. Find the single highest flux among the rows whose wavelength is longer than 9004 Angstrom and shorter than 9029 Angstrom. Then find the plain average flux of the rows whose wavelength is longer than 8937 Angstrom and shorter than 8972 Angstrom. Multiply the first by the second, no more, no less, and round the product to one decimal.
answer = 83.0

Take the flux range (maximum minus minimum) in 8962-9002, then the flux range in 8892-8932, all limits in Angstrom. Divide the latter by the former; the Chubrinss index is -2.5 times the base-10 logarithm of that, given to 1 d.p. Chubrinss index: -0.2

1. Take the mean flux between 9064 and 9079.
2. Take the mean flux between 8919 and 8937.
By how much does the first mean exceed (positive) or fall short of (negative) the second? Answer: 0.8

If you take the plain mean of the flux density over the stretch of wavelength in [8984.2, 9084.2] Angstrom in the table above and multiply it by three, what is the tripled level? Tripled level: 27.6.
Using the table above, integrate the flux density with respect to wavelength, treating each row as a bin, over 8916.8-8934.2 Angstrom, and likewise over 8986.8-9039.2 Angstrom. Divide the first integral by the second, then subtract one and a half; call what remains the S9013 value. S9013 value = -1.2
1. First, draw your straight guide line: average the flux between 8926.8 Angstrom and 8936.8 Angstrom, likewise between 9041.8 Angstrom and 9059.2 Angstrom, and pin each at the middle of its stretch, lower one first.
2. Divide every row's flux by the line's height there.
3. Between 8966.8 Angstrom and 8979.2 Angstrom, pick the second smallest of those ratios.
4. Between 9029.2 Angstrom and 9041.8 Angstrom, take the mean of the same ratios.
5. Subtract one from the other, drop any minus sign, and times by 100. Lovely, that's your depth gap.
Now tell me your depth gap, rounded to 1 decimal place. 1.3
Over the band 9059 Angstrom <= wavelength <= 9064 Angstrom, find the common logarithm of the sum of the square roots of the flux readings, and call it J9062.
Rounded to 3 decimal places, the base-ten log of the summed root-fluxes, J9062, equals 0.792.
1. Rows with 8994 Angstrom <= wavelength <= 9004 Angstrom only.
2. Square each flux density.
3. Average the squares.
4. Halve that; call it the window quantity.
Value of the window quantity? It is 40.7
